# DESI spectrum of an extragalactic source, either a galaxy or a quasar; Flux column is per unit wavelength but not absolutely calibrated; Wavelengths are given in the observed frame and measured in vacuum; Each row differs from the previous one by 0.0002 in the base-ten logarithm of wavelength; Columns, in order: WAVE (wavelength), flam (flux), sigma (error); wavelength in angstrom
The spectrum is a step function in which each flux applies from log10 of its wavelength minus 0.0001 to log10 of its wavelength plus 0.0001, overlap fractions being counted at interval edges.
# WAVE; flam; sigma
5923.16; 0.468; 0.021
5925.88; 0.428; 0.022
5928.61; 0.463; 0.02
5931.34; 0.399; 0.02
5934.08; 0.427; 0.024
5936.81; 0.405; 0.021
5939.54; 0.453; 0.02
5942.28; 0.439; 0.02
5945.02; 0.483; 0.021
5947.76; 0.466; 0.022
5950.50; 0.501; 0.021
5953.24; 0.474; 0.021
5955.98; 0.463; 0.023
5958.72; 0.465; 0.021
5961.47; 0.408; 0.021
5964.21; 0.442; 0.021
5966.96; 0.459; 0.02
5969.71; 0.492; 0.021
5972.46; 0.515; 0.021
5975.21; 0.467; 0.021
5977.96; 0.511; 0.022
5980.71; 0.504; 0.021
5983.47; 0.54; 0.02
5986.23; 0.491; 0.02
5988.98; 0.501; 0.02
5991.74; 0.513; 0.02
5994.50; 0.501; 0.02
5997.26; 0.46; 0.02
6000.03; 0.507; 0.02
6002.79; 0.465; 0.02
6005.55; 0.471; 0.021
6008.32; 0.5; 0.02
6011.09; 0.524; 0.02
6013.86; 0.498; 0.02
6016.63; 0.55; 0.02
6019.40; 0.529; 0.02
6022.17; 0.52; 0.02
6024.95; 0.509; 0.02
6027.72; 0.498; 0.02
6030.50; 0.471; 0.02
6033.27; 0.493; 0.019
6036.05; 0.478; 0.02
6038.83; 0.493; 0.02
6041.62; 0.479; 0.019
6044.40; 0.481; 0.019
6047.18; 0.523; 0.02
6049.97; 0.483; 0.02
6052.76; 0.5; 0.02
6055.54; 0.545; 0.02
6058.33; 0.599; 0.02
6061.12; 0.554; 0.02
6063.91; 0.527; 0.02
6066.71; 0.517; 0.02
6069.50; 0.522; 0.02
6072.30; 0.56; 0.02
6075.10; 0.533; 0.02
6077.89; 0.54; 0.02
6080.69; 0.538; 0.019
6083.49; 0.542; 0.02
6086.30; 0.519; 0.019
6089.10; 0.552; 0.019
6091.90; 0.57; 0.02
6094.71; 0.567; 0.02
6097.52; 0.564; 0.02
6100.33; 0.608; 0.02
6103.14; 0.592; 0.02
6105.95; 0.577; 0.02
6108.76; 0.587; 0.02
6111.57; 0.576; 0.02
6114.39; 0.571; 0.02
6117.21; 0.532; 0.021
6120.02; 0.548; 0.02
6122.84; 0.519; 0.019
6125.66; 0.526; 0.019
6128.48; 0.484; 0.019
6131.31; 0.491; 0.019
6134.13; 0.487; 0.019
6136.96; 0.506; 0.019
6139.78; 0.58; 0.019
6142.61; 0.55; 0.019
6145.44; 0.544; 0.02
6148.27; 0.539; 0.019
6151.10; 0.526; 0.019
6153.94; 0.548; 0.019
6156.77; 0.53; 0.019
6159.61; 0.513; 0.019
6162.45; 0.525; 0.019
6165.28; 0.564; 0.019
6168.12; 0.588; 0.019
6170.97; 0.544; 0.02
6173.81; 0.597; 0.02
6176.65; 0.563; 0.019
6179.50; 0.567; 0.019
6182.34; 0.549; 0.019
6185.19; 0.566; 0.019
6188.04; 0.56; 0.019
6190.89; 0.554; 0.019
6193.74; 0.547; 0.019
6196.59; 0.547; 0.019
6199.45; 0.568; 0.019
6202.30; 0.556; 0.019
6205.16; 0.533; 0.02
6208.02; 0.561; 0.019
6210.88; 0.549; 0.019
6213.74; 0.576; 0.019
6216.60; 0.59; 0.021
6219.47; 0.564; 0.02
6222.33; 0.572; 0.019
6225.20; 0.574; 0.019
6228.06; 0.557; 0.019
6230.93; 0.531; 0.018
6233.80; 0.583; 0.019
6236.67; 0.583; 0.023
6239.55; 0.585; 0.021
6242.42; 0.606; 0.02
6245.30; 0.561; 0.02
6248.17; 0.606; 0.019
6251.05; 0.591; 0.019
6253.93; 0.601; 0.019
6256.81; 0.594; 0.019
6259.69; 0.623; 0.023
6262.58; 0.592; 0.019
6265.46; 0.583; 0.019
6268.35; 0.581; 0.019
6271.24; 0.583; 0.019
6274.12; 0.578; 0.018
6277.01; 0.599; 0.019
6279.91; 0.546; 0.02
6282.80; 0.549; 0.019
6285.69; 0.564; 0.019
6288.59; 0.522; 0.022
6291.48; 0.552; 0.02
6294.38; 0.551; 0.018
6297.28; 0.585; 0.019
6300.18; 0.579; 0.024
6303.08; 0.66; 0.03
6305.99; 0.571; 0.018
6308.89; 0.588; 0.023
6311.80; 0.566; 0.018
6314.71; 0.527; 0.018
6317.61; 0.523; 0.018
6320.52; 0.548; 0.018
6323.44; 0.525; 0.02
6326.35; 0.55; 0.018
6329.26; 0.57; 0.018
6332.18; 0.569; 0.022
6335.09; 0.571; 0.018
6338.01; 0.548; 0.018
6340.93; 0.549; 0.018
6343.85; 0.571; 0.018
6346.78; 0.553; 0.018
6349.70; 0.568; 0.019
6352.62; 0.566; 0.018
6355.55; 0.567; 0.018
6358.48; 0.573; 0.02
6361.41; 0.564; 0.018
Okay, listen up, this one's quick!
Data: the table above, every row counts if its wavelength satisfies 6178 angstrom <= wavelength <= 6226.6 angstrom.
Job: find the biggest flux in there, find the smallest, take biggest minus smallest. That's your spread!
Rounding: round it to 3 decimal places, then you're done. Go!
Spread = 0.057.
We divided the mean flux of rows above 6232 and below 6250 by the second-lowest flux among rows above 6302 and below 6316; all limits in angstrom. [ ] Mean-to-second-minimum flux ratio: 1.04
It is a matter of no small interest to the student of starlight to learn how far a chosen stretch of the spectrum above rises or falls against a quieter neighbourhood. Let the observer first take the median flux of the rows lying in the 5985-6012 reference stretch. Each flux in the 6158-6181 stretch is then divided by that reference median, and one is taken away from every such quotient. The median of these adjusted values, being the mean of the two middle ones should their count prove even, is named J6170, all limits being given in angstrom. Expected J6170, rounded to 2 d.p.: 0.13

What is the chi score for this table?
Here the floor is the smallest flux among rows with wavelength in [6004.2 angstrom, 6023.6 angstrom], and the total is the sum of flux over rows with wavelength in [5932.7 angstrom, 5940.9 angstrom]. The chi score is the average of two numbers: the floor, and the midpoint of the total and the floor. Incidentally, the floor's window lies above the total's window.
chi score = 0.67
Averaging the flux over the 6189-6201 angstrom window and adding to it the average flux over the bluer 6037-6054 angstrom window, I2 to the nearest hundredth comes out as 1.05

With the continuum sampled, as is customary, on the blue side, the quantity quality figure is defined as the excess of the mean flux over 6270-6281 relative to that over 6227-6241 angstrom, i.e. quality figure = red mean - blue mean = 0.009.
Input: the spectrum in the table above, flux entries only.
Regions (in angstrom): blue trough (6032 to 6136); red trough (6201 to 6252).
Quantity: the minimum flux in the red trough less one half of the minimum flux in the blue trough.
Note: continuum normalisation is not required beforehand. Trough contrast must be 0.292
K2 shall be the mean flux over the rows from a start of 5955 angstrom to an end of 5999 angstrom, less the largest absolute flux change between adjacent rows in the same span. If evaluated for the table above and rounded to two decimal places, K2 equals 0.43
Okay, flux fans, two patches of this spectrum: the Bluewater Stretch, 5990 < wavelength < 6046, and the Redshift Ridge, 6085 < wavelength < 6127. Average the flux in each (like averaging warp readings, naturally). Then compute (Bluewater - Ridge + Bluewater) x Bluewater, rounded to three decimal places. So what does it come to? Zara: 0.215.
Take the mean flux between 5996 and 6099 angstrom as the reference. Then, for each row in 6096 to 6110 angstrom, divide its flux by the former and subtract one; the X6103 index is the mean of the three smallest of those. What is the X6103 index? 0.111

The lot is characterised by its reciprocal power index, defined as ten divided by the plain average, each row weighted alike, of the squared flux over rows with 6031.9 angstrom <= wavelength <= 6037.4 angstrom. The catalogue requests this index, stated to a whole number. 42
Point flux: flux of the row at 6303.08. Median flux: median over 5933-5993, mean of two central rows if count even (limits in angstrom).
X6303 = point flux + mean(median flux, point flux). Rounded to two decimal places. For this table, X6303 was 1.23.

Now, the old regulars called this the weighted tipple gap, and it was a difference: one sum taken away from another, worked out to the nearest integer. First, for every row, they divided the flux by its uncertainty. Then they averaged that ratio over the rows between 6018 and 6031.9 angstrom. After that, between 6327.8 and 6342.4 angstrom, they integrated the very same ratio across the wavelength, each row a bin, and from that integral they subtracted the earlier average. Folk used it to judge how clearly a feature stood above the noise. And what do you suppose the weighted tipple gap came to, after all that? 413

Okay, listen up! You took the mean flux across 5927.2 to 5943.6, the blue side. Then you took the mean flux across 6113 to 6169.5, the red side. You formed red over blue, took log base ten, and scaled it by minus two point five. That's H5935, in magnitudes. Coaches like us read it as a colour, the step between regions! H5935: -0.23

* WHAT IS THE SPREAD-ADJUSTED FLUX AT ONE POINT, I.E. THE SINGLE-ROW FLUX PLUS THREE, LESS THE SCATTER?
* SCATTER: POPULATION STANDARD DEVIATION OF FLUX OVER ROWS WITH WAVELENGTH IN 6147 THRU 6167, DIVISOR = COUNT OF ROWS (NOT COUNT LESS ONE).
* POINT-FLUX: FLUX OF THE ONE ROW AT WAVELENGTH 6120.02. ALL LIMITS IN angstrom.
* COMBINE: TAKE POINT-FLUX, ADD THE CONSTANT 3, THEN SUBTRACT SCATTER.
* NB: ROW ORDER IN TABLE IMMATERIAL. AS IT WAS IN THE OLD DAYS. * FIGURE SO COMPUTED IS 3.53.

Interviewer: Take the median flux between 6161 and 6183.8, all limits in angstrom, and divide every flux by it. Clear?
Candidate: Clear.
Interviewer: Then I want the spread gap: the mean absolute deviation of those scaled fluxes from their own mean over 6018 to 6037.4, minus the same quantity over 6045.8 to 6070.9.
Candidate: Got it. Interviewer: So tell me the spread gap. -0.013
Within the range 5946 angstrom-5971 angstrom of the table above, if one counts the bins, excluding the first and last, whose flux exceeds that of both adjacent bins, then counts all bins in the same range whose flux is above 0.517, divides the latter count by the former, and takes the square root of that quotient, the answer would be 0.0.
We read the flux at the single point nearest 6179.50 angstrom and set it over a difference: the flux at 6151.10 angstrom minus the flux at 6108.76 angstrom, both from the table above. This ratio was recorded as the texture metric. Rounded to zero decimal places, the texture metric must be -9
